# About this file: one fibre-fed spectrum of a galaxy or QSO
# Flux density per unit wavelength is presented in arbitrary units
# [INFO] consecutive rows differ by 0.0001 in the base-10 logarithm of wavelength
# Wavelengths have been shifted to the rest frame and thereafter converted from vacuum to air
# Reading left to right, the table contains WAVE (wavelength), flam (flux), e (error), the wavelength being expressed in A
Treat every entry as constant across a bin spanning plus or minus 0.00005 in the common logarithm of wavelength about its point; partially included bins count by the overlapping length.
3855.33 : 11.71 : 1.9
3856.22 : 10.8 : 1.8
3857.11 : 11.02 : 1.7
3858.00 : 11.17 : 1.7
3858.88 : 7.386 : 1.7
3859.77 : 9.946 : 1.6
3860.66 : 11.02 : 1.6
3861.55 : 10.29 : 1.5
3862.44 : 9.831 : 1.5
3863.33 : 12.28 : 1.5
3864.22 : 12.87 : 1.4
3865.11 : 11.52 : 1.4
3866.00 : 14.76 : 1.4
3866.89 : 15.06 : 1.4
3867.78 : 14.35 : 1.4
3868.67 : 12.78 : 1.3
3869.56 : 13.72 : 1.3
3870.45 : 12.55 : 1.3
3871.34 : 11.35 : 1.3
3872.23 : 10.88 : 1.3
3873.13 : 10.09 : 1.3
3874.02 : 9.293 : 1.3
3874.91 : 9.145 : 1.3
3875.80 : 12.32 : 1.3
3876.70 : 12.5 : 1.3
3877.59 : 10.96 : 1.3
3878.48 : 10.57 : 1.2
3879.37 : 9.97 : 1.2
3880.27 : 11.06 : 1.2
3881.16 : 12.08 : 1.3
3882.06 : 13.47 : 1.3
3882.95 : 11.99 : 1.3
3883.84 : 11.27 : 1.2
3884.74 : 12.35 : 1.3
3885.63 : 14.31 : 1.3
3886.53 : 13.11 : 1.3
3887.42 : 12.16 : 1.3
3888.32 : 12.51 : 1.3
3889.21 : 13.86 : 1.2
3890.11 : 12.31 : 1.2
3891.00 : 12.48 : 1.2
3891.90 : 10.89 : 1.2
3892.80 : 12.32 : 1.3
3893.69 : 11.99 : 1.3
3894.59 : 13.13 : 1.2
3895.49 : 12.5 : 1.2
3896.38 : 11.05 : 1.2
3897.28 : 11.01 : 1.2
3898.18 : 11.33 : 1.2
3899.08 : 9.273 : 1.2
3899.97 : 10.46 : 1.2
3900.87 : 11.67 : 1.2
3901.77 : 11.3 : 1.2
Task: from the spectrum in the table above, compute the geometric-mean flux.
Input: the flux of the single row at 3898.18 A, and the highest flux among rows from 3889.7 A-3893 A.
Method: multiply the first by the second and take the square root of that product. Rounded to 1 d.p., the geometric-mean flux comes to 11.9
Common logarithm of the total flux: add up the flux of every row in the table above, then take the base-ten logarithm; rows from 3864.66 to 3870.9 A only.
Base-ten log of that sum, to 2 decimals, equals 1.98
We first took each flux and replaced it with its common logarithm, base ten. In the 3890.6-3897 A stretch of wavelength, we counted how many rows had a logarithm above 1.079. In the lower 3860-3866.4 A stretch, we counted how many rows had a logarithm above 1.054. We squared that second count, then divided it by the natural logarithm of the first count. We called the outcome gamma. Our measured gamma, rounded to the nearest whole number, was 12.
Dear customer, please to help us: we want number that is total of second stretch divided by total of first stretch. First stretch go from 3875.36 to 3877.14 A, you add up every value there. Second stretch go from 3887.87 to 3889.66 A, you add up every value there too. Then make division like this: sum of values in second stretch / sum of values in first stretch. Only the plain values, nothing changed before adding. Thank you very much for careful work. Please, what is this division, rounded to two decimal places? 1.06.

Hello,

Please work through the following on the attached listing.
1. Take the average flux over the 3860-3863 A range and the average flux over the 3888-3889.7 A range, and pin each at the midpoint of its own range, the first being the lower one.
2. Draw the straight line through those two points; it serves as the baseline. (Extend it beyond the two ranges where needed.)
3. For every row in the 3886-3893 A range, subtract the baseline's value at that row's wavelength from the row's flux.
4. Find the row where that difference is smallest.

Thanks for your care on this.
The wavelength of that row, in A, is 3891.90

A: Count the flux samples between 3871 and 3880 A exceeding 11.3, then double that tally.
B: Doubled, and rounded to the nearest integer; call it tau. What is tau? 6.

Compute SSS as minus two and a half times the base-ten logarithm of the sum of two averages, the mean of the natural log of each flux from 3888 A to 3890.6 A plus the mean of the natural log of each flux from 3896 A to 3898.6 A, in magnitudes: -1.740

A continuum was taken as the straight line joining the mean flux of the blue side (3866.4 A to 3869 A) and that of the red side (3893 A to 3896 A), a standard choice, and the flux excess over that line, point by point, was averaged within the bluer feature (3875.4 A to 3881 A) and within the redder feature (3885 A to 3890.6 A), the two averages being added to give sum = -2.1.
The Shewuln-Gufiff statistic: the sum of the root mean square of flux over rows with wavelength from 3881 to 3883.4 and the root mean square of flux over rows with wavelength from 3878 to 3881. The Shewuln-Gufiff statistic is 23.1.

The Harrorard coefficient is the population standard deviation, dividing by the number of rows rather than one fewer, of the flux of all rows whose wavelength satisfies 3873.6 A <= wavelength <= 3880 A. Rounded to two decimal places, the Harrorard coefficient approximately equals 1.25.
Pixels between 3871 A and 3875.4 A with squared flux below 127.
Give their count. 4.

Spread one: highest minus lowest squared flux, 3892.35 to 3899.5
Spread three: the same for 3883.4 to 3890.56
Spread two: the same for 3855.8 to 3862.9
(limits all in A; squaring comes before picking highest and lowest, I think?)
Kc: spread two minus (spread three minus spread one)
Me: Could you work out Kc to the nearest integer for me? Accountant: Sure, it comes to 79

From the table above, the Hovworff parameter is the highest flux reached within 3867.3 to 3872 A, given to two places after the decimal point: 14.35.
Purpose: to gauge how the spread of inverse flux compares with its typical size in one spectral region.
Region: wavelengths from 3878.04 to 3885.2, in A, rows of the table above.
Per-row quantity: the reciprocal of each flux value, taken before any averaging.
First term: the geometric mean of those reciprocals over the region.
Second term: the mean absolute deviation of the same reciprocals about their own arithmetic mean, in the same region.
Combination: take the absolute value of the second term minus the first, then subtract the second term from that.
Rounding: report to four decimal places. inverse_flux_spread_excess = 0.0734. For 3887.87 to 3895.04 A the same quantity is 0.0733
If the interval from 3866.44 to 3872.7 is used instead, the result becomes 0.0631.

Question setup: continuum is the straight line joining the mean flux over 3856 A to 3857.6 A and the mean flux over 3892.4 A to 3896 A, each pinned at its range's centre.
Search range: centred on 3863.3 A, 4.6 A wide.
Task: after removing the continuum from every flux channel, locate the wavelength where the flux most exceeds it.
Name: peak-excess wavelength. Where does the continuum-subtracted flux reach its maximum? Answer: 3864.22 A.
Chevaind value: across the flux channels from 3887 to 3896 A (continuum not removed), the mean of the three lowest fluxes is 11.7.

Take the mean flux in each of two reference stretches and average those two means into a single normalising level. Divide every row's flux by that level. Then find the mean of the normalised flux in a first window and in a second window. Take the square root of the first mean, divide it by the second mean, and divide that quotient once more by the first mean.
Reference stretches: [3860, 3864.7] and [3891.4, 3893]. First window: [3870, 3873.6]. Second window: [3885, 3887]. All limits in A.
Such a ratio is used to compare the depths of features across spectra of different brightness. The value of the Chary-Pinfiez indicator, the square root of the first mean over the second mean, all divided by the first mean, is 0.84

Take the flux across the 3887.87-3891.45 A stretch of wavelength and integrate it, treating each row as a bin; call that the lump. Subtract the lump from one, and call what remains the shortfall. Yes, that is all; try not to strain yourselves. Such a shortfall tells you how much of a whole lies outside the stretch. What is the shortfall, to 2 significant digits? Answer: -45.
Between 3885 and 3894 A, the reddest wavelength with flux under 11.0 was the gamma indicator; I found 3891.90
